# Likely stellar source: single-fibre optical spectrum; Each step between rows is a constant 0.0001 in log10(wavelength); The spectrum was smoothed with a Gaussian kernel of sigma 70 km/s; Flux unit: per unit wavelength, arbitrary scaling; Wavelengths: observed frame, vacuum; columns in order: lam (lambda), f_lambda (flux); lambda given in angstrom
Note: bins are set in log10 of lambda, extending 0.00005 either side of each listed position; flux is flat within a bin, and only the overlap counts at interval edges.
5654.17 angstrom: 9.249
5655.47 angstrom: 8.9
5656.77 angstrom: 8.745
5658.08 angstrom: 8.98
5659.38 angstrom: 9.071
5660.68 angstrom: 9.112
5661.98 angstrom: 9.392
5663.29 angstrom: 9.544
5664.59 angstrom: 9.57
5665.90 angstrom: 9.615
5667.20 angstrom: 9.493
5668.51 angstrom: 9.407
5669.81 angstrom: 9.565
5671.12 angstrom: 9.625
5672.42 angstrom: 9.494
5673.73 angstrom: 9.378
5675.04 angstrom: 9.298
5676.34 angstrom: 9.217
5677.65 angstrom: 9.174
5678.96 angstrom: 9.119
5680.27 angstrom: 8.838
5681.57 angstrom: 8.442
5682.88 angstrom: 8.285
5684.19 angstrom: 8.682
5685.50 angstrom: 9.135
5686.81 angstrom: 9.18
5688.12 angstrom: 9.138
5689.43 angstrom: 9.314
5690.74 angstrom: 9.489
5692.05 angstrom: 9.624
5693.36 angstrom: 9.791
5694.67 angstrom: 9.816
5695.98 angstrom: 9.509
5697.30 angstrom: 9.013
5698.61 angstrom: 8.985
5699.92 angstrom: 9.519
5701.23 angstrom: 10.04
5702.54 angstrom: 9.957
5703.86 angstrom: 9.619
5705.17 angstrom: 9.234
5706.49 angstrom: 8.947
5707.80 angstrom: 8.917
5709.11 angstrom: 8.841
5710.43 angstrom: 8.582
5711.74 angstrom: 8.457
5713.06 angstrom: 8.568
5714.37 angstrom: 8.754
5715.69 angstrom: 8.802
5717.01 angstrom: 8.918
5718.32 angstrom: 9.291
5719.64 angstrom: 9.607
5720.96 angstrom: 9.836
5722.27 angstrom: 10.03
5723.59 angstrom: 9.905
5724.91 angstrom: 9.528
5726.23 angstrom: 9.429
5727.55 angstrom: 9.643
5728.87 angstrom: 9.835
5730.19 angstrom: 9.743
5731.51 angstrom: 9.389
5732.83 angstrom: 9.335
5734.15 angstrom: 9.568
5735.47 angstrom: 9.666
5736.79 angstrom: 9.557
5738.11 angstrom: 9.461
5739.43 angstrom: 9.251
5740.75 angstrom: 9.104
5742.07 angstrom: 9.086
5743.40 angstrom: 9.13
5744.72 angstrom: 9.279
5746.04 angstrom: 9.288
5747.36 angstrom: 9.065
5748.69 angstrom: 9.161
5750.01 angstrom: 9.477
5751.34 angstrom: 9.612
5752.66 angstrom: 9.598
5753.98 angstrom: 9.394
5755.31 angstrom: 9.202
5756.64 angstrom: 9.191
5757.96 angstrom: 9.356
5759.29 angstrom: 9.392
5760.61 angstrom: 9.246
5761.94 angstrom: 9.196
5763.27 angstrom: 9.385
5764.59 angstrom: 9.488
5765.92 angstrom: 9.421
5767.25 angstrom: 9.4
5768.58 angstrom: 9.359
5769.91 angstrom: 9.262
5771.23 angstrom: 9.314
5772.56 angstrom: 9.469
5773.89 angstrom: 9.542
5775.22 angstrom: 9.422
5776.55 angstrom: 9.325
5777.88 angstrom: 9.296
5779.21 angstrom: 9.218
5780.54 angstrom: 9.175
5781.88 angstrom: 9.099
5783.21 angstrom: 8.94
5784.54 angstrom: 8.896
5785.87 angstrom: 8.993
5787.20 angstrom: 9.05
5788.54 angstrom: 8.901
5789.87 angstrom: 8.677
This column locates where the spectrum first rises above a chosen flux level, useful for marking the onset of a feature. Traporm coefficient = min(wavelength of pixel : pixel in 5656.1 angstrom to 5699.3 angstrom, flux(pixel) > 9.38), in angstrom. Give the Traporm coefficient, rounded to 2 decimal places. 5661.98 angstrom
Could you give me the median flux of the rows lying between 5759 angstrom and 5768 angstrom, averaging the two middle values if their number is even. 9.39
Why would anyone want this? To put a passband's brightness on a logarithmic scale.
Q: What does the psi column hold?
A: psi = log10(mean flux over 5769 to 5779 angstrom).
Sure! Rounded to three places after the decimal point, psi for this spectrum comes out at 0.972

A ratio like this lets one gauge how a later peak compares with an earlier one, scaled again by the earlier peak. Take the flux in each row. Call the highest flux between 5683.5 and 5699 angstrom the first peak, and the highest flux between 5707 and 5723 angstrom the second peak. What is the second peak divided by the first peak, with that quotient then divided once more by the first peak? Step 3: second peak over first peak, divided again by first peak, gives 0.104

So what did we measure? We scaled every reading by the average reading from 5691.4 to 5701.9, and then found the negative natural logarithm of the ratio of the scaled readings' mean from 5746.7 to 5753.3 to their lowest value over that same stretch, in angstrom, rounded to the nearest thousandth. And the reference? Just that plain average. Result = -0.034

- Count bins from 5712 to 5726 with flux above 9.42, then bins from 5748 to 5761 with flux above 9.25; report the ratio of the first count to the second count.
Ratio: 0.83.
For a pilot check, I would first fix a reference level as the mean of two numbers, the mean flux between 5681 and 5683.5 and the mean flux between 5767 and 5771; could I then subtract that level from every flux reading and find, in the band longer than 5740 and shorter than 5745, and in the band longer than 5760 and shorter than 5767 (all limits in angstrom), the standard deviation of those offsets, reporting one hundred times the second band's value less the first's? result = 3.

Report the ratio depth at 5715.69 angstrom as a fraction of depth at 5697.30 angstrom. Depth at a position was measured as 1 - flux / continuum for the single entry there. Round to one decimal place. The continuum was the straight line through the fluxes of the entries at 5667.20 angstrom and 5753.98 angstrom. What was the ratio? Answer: 1.4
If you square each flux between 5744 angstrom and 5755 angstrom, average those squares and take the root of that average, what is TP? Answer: 9.36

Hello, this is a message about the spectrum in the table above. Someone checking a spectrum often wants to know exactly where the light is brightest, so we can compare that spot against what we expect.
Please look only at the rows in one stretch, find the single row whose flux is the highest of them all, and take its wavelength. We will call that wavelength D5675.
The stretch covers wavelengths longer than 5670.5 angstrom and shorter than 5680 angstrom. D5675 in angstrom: 5671.12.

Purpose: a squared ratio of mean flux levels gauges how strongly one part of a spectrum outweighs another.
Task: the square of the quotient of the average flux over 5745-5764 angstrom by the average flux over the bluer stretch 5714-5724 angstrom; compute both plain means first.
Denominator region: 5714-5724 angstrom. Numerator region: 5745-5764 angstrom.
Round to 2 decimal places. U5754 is 0.99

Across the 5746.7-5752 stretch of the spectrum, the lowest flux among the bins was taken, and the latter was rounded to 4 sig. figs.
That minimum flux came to 9.065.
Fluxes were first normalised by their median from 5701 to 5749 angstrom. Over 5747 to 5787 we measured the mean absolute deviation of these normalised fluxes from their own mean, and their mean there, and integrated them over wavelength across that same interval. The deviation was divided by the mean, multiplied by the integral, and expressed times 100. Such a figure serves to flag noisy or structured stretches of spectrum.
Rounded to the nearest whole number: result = 63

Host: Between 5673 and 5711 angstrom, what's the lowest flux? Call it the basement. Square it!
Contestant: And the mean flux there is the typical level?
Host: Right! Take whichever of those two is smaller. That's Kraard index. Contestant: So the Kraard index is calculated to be 9.21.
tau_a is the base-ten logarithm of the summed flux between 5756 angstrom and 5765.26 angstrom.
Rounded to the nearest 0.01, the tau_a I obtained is 1.81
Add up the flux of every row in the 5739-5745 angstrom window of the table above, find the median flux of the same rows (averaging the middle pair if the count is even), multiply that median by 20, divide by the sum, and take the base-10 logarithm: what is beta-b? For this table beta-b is 0.6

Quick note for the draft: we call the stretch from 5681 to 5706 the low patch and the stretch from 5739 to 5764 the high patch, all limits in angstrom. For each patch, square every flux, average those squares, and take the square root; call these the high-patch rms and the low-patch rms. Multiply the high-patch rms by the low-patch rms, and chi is 86.5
